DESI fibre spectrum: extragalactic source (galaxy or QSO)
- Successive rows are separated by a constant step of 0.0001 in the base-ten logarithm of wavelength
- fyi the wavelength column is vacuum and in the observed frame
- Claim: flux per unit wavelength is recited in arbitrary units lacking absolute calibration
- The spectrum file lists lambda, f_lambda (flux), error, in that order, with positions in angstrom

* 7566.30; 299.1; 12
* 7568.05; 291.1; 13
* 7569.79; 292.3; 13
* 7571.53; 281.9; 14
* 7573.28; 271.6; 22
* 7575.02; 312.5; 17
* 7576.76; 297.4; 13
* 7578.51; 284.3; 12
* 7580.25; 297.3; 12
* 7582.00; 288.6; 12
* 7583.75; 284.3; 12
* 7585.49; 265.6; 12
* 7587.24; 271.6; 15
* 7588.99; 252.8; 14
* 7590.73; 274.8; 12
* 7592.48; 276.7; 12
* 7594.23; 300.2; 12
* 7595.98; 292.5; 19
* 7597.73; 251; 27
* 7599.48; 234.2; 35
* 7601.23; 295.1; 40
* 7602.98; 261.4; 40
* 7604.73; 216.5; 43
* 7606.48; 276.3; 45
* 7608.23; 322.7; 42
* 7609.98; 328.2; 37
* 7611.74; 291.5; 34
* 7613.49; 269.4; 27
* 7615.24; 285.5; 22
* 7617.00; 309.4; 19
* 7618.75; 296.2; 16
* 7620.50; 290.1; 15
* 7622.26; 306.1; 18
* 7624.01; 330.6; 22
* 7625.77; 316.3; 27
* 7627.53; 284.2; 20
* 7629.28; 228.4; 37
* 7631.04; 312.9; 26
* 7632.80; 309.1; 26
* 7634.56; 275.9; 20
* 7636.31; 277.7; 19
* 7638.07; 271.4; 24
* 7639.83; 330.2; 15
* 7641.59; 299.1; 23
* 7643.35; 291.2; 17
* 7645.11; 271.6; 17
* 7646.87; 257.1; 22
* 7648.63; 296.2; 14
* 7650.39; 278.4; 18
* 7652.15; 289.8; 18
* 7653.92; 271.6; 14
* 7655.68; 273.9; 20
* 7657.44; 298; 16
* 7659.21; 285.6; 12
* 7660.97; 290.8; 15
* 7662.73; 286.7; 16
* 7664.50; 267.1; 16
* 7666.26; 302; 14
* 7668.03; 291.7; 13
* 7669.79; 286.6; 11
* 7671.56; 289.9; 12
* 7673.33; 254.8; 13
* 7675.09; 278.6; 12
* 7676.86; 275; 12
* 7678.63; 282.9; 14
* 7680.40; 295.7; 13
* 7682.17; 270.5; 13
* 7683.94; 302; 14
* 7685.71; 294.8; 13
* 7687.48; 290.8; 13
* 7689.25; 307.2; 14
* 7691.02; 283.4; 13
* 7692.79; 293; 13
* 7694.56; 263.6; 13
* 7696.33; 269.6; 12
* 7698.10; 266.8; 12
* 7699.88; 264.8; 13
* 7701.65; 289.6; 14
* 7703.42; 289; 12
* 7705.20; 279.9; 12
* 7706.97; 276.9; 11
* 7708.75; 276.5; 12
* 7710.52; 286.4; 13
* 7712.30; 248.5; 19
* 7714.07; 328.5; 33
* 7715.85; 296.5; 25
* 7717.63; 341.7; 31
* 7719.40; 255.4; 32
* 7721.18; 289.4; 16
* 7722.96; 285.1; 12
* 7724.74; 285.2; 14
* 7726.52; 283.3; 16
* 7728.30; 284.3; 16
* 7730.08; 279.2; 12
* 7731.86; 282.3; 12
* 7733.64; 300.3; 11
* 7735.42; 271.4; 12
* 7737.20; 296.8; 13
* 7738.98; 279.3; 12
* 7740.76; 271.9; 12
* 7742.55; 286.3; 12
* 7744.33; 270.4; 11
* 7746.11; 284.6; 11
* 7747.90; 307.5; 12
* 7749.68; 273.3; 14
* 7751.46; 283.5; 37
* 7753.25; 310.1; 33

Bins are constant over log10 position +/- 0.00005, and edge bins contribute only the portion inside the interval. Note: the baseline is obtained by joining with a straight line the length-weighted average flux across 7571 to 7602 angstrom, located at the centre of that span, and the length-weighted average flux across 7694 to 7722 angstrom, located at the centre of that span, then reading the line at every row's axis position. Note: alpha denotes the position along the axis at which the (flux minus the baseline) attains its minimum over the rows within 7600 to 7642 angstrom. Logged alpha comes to 7604.73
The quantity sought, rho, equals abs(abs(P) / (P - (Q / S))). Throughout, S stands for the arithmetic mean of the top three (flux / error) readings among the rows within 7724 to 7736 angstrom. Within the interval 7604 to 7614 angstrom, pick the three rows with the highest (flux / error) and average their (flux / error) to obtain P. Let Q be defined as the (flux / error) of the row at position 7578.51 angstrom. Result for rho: 1.117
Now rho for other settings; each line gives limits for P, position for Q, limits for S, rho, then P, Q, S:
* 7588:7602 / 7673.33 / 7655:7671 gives 1.036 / 23.7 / 19.6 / 24.1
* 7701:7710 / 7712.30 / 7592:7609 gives 1.026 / 24.2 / 13.1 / 21.2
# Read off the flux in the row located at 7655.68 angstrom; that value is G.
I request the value 273.9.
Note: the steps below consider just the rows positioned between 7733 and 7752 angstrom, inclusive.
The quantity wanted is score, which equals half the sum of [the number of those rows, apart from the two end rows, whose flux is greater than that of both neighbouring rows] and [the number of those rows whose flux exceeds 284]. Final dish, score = 4.0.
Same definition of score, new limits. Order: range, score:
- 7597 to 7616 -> 3.5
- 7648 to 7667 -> 5.0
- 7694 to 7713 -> 3.0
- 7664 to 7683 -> 4.5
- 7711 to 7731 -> 6.0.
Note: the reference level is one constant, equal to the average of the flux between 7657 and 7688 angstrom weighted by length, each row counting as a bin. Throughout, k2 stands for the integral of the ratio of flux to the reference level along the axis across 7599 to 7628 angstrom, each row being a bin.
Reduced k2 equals 29.4 angstrom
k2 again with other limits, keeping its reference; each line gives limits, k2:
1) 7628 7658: 29.9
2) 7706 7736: 30.1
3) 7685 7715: 29.7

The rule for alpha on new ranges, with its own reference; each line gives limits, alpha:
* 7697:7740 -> 7712.30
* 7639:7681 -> 7673.33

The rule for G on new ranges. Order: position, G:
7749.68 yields 273.3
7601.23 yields 295.1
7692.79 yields 293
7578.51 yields 284.3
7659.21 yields 285.6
